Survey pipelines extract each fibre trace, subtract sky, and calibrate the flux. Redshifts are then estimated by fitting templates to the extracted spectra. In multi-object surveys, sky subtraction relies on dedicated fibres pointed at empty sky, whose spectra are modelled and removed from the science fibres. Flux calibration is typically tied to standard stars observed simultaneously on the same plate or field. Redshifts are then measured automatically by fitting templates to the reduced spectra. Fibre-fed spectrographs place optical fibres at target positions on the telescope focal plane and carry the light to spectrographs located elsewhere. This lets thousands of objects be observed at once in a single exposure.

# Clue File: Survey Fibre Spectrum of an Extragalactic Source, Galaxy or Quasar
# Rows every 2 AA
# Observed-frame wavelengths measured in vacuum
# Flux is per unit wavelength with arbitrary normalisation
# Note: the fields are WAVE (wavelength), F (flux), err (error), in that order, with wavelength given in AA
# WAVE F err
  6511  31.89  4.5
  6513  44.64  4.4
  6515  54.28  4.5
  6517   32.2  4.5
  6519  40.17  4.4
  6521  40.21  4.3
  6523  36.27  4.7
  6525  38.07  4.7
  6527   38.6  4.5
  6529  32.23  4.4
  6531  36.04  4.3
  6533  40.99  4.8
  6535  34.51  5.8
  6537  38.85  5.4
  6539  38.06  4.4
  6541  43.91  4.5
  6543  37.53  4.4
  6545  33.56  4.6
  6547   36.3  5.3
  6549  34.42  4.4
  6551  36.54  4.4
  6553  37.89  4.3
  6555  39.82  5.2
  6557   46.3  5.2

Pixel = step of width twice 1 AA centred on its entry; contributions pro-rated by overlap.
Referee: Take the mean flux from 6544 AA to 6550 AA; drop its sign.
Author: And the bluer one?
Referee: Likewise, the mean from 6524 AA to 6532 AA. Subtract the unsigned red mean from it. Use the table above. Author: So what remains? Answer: 1.5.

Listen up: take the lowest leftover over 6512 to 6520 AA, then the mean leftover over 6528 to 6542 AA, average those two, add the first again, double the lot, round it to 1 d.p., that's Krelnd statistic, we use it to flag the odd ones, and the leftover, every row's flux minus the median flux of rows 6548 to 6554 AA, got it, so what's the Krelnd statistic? -11.8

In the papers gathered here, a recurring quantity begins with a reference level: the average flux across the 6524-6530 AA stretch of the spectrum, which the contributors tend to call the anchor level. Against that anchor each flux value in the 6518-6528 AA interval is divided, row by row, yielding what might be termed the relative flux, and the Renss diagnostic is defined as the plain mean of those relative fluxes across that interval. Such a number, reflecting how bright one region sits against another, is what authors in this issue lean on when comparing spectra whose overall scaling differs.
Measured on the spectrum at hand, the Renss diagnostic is 1.065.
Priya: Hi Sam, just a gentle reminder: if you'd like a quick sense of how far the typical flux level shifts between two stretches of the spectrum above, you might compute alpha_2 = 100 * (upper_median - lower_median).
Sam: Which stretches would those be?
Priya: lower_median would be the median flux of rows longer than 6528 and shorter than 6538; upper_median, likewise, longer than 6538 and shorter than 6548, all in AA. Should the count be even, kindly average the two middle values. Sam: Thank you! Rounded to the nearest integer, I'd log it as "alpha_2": 149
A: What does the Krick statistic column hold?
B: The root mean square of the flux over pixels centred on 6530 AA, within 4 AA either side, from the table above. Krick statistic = 37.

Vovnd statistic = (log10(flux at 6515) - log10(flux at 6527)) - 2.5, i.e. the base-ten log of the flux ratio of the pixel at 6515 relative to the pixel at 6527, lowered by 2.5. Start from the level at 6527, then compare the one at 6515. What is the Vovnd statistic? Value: -2.35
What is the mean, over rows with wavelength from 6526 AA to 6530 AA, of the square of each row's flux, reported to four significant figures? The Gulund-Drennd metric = 1264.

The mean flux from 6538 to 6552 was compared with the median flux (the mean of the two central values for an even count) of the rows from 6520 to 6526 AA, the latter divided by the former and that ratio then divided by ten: 0.102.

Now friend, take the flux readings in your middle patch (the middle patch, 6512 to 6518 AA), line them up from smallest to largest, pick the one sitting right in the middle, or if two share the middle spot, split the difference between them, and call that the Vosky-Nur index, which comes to 44.6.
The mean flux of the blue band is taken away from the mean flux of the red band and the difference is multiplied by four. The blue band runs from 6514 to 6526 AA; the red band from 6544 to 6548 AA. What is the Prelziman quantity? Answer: -21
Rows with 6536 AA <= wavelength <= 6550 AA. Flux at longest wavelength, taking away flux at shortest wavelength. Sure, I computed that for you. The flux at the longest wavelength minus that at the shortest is -4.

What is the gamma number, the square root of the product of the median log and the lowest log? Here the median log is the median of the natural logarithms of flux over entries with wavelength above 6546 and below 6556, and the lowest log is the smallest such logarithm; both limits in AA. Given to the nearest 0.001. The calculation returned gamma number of 3.568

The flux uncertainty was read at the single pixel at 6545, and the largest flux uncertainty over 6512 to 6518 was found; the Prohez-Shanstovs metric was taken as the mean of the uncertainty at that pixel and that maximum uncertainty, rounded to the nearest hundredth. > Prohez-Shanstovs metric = 4.55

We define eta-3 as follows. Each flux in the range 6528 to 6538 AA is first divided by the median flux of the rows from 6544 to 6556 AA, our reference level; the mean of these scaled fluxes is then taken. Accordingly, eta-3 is 1.003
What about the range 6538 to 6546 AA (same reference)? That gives 1.051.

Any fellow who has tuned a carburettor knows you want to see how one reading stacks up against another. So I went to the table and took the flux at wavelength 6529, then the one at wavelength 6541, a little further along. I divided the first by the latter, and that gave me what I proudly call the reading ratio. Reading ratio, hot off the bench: 0.73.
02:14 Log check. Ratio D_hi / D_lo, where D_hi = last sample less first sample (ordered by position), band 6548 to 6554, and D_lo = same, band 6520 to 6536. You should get -0.6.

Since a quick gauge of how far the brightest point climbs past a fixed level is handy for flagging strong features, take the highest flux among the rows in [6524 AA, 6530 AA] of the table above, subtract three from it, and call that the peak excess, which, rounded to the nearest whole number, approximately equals 36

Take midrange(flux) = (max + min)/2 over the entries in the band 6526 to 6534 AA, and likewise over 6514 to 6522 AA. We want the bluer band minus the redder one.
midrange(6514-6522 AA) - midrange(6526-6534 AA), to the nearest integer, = 7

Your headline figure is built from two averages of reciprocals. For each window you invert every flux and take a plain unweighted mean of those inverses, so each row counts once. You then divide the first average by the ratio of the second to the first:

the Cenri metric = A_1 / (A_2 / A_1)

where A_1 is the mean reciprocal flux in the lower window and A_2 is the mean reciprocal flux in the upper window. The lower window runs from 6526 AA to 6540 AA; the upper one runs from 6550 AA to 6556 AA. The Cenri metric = 0.028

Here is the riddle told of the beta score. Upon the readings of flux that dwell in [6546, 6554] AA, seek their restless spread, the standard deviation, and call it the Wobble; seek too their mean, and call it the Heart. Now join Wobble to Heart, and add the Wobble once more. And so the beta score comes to 39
